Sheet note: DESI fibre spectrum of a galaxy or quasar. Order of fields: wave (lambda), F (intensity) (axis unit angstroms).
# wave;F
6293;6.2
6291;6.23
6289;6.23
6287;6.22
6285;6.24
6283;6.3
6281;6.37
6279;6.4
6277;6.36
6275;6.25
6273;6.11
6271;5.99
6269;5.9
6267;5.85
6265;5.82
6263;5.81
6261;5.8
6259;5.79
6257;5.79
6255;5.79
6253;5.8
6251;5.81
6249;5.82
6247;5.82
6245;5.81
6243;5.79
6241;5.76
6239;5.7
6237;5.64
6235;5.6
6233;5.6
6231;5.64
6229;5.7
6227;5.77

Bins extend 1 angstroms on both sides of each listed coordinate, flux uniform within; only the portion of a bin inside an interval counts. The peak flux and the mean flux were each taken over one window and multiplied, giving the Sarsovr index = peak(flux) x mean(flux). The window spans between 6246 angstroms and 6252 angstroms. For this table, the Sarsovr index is 33.9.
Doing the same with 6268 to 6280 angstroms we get 39.5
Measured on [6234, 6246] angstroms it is 33.2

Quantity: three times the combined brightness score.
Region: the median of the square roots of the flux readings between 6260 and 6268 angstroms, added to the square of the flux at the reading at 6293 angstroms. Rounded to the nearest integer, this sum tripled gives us 123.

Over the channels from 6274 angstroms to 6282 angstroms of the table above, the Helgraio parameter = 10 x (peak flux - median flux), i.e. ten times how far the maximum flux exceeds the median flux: 0.35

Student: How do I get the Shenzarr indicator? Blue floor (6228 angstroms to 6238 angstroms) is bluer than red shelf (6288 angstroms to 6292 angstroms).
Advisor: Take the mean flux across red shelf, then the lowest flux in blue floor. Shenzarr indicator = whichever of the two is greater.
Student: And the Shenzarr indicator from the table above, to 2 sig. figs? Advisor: 6.2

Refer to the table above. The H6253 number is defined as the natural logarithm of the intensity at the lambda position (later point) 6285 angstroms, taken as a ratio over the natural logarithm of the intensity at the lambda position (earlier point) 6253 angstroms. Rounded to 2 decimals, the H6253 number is 1.04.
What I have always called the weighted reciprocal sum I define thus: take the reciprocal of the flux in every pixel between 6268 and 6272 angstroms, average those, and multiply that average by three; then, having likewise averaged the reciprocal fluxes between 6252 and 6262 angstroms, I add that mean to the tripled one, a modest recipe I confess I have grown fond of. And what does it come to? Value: 0.677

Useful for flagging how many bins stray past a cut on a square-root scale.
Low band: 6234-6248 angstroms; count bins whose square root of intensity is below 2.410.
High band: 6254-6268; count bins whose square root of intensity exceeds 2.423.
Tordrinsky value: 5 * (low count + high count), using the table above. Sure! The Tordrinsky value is 25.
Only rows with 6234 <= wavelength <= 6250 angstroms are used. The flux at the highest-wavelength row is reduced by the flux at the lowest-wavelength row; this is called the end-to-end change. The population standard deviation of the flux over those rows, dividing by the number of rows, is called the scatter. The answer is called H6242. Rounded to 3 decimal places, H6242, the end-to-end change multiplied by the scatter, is 0.018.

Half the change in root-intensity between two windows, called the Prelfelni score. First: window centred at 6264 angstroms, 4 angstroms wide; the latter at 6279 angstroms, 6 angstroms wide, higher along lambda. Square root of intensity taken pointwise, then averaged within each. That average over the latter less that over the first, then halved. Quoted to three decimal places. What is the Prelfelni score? 0.057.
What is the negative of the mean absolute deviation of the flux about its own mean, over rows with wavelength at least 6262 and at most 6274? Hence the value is -0.09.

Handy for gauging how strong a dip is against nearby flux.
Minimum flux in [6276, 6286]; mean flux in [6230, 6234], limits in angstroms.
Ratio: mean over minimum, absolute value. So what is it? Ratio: 0.90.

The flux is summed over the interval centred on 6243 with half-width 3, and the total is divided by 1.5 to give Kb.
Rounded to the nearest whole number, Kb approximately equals 12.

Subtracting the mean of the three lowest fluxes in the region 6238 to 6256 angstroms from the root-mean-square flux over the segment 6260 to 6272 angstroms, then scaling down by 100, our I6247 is 0.0011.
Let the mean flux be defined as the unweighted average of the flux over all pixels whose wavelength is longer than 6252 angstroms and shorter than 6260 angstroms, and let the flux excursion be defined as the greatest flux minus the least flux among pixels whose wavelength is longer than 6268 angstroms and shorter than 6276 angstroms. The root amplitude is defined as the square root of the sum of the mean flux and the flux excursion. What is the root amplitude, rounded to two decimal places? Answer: 2.48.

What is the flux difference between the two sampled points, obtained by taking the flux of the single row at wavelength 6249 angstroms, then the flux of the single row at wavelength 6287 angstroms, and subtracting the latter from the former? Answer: -0.40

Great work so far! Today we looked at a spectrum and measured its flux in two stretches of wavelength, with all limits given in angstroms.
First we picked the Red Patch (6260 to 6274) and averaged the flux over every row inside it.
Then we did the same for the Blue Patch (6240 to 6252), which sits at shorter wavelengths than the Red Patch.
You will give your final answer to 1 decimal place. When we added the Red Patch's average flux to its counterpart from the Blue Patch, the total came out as 11.7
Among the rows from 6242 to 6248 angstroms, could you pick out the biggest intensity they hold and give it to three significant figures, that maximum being 5.82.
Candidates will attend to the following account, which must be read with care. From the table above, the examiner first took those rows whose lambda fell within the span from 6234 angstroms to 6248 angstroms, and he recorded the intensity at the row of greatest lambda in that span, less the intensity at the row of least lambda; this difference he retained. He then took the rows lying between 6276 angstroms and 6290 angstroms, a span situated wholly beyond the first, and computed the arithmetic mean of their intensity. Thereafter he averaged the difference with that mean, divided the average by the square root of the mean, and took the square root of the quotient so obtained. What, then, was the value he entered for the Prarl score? 1.14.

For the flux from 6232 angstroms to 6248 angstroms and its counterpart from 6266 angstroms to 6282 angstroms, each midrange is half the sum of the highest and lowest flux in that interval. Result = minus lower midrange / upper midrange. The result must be -0.93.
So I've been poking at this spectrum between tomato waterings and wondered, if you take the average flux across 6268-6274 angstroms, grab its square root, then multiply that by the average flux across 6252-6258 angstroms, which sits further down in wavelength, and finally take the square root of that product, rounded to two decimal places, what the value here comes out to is 3.77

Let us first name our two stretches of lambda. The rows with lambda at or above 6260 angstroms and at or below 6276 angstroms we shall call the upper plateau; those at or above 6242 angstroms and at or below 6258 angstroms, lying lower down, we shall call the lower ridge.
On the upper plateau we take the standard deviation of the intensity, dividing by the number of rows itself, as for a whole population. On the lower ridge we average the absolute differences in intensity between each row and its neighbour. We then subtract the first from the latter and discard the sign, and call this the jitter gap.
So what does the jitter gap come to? 0.14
